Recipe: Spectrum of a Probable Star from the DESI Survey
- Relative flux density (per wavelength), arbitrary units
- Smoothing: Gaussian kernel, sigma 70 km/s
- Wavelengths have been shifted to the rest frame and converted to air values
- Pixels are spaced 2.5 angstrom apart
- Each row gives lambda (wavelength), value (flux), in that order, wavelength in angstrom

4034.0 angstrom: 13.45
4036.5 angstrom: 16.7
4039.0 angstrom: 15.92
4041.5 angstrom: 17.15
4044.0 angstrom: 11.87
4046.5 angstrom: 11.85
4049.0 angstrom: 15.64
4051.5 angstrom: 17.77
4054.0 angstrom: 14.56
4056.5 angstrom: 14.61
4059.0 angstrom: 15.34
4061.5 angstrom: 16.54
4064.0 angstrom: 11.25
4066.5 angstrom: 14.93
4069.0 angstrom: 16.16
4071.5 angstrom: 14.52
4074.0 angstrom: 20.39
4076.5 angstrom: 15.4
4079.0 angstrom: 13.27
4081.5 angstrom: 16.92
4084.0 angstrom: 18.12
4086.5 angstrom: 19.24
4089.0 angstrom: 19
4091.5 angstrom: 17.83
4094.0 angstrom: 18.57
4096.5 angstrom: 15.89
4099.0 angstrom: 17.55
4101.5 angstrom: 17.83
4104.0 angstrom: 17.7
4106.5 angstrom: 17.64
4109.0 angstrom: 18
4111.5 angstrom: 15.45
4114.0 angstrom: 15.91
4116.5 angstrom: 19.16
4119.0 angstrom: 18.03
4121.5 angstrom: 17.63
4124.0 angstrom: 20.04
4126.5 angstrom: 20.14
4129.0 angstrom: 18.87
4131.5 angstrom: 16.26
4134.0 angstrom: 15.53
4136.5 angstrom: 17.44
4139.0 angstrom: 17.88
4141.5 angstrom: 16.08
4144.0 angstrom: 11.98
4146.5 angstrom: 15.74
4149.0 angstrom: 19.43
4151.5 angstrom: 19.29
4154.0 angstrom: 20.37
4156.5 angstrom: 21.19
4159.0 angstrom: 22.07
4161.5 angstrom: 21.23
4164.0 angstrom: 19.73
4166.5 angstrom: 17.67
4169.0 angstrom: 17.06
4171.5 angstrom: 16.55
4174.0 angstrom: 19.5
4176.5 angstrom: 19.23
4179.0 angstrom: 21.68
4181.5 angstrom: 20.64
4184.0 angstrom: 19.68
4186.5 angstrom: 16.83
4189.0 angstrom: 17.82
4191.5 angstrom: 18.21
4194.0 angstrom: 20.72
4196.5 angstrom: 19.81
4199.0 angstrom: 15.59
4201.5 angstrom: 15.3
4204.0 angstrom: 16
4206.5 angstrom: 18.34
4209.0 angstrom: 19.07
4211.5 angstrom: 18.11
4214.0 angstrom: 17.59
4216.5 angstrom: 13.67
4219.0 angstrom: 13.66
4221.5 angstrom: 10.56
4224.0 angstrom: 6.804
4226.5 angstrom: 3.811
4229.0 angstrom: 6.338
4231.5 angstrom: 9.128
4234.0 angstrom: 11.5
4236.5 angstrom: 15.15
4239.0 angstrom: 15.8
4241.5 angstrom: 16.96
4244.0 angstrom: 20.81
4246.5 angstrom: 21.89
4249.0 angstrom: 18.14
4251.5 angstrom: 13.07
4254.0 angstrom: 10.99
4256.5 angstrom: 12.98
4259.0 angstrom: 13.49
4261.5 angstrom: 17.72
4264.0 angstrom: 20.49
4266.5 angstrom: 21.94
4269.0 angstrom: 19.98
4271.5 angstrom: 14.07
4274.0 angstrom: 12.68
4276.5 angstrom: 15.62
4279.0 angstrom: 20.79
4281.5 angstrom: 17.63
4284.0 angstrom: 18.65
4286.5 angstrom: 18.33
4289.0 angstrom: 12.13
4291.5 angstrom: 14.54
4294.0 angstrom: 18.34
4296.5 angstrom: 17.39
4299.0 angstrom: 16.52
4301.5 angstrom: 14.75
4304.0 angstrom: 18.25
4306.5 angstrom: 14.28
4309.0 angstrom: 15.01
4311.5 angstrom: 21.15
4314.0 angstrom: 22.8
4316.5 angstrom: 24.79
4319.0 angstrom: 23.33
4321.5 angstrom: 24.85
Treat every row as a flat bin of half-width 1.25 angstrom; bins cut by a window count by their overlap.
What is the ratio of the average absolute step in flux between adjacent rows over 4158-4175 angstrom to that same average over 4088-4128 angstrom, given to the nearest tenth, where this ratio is 1.2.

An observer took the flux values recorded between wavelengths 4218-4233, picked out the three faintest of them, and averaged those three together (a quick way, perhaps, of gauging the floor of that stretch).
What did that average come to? 5.7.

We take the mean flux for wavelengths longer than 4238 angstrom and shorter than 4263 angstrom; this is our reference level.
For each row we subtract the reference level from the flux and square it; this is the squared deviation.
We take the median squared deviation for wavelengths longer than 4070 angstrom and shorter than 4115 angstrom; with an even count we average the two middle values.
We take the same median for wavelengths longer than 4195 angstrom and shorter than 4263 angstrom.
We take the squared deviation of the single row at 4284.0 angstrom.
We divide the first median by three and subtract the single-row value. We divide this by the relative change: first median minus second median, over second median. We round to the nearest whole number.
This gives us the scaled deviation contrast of 8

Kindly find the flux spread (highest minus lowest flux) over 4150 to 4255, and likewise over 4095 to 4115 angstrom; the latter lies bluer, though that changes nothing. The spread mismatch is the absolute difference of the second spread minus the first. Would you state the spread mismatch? 16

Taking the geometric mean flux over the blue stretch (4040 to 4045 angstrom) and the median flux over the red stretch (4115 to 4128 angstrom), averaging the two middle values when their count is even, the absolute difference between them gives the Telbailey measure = 5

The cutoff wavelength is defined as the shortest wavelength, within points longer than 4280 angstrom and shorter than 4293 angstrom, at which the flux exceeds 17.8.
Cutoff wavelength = 4284.0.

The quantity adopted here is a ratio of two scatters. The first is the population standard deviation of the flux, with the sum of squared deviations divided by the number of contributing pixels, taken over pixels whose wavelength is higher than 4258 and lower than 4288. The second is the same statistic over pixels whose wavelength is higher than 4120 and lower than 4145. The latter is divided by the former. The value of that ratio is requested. 0.8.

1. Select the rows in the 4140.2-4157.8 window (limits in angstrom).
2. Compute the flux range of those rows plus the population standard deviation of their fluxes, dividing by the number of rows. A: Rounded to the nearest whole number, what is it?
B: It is 12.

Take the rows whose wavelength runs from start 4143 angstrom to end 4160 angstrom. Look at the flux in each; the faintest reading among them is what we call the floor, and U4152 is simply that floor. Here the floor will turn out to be 11.98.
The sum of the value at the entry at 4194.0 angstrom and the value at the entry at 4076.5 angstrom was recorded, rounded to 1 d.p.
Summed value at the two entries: 36.1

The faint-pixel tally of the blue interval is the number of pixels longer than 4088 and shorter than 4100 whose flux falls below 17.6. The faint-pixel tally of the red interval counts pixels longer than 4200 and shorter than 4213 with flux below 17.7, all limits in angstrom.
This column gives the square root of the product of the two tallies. 2.0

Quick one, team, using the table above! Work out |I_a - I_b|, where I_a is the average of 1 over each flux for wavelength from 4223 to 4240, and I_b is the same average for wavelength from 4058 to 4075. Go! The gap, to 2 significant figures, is 0.062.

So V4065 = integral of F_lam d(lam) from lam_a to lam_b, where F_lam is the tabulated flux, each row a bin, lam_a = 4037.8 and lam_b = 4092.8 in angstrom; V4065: 871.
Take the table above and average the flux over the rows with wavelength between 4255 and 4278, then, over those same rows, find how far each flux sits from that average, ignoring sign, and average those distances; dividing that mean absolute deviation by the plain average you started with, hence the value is 0.19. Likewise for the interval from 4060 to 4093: 0.12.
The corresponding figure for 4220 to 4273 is 0.30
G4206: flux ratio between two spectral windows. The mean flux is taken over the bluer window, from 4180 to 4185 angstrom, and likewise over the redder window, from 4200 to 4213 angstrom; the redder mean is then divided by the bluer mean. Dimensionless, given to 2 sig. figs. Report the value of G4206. 0.86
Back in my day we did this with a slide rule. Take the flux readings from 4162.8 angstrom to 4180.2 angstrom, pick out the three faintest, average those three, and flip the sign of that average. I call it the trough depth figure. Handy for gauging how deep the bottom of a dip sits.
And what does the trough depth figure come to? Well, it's -17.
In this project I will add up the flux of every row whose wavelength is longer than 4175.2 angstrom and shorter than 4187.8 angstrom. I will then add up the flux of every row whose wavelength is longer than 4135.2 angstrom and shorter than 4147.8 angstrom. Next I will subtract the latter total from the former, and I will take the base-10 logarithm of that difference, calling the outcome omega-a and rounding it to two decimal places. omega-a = 1.28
